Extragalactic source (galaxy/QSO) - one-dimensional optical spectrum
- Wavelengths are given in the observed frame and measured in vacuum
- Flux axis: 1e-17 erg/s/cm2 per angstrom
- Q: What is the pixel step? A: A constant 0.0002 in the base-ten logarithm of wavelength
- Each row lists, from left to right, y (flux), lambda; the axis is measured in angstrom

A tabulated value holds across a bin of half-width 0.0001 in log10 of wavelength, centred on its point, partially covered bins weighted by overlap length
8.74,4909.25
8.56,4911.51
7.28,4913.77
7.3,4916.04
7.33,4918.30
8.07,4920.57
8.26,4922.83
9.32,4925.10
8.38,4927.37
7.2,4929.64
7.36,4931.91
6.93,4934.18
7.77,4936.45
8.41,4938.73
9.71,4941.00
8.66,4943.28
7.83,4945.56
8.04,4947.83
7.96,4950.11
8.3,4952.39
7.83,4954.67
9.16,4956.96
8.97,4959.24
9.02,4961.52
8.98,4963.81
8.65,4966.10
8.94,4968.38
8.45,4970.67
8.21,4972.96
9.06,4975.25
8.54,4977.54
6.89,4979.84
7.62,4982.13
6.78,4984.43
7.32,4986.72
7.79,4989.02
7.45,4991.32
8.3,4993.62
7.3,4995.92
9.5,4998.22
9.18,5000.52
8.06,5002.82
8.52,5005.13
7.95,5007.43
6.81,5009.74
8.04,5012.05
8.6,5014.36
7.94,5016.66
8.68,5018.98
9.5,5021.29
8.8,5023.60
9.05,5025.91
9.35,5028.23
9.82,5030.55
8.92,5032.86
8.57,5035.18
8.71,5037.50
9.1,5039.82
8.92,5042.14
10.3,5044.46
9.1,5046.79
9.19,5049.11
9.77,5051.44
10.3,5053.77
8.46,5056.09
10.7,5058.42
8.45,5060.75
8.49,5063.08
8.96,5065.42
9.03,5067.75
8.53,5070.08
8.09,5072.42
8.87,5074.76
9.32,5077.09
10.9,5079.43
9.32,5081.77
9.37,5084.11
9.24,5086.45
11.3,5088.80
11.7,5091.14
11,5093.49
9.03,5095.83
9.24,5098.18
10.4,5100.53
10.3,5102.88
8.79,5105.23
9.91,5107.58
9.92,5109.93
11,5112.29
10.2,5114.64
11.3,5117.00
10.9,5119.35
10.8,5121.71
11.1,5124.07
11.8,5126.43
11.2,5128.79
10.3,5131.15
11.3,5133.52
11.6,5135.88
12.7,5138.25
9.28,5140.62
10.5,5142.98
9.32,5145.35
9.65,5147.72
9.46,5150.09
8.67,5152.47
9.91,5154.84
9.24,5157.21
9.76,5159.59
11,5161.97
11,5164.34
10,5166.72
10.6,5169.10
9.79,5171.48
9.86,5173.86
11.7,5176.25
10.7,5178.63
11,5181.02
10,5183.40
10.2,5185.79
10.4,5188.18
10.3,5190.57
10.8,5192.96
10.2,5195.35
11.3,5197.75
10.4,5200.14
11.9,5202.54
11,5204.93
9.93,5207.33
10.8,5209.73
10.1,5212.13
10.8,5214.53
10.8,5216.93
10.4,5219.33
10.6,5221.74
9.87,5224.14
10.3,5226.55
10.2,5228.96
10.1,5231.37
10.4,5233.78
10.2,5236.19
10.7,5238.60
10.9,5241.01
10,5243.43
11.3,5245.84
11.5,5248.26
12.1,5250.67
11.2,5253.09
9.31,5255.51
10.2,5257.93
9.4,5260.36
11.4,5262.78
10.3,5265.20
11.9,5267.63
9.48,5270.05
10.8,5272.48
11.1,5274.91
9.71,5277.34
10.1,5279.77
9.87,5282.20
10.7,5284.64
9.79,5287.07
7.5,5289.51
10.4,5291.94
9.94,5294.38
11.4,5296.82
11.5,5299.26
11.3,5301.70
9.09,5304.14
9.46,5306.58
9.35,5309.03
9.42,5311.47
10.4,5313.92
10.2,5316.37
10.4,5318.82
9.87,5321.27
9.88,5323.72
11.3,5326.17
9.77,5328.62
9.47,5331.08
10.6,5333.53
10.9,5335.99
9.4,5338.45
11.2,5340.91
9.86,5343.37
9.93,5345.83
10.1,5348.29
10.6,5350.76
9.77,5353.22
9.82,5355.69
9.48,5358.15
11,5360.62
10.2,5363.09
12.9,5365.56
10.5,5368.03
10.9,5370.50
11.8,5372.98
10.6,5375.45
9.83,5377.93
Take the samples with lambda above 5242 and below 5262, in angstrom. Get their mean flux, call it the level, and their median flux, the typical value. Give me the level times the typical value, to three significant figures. 114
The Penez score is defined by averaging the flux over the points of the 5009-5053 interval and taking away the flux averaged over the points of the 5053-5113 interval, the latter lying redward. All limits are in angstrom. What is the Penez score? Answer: -0.7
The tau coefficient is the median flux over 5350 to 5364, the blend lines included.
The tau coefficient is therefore 10.0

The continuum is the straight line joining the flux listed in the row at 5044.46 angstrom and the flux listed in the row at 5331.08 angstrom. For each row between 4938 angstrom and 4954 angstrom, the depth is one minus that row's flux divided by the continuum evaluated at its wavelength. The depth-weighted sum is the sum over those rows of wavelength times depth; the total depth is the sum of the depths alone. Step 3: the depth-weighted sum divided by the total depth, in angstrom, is 4946.2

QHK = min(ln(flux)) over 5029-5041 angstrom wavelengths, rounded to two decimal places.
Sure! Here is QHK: 2.15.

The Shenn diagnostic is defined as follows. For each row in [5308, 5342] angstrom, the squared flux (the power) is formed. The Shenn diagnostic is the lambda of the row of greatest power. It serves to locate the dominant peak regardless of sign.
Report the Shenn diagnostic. 5326.17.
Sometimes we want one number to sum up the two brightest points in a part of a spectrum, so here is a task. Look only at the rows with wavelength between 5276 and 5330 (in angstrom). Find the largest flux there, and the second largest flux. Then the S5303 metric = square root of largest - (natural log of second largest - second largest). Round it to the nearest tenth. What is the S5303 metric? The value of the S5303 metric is 12.4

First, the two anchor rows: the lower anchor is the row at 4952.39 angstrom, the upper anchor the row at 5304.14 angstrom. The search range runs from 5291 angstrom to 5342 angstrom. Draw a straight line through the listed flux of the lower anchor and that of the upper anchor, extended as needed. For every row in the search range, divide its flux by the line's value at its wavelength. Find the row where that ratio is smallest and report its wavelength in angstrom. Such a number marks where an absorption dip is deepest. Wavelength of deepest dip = 5304.14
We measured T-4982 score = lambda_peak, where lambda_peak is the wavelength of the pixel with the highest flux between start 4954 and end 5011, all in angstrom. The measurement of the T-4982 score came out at 4998.22 angstrom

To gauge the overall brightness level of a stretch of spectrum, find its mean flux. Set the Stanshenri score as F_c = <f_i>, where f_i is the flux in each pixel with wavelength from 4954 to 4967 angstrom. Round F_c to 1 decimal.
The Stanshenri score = 8.8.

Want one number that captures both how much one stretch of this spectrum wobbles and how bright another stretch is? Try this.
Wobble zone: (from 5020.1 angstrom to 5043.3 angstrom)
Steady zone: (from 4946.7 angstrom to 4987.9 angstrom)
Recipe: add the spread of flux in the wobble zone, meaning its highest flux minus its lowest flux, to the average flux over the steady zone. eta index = 9.5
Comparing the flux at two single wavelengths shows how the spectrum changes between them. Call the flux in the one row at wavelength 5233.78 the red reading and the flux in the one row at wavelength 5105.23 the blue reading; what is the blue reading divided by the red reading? 0.85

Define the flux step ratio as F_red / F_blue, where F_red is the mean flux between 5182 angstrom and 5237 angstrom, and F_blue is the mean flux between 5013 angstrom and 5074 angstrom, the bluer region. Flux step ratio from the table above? 1.16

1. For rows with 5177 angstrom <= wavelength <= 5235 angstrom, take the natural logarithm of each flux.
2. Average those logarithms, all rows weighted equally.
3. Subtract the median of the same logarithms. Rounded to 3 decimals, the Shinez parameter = 0.011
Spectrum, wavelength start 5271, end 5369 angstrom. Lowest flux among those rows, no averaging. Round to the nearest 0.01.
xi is 7.50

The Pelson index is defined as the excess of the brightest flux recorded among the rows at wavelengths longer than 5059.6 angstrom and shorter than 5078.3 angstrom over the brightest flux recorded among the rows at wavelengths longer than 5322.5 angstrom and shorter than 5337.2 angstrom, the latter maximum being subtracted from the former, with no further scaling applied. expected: -2.0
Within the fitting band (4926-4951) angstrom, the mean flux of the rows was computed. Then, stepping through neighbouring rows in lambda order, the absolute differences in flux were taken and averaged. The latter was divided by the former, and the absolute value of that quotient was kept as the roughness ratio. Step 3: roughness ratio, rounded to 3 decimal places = 0.084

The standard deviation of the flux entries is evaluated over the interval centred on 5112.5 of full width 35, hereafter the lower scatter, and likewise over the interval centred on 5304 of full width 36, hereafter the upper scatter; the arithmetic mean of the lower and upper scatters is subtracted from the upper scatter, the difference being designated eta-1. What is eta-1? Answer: 0.07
